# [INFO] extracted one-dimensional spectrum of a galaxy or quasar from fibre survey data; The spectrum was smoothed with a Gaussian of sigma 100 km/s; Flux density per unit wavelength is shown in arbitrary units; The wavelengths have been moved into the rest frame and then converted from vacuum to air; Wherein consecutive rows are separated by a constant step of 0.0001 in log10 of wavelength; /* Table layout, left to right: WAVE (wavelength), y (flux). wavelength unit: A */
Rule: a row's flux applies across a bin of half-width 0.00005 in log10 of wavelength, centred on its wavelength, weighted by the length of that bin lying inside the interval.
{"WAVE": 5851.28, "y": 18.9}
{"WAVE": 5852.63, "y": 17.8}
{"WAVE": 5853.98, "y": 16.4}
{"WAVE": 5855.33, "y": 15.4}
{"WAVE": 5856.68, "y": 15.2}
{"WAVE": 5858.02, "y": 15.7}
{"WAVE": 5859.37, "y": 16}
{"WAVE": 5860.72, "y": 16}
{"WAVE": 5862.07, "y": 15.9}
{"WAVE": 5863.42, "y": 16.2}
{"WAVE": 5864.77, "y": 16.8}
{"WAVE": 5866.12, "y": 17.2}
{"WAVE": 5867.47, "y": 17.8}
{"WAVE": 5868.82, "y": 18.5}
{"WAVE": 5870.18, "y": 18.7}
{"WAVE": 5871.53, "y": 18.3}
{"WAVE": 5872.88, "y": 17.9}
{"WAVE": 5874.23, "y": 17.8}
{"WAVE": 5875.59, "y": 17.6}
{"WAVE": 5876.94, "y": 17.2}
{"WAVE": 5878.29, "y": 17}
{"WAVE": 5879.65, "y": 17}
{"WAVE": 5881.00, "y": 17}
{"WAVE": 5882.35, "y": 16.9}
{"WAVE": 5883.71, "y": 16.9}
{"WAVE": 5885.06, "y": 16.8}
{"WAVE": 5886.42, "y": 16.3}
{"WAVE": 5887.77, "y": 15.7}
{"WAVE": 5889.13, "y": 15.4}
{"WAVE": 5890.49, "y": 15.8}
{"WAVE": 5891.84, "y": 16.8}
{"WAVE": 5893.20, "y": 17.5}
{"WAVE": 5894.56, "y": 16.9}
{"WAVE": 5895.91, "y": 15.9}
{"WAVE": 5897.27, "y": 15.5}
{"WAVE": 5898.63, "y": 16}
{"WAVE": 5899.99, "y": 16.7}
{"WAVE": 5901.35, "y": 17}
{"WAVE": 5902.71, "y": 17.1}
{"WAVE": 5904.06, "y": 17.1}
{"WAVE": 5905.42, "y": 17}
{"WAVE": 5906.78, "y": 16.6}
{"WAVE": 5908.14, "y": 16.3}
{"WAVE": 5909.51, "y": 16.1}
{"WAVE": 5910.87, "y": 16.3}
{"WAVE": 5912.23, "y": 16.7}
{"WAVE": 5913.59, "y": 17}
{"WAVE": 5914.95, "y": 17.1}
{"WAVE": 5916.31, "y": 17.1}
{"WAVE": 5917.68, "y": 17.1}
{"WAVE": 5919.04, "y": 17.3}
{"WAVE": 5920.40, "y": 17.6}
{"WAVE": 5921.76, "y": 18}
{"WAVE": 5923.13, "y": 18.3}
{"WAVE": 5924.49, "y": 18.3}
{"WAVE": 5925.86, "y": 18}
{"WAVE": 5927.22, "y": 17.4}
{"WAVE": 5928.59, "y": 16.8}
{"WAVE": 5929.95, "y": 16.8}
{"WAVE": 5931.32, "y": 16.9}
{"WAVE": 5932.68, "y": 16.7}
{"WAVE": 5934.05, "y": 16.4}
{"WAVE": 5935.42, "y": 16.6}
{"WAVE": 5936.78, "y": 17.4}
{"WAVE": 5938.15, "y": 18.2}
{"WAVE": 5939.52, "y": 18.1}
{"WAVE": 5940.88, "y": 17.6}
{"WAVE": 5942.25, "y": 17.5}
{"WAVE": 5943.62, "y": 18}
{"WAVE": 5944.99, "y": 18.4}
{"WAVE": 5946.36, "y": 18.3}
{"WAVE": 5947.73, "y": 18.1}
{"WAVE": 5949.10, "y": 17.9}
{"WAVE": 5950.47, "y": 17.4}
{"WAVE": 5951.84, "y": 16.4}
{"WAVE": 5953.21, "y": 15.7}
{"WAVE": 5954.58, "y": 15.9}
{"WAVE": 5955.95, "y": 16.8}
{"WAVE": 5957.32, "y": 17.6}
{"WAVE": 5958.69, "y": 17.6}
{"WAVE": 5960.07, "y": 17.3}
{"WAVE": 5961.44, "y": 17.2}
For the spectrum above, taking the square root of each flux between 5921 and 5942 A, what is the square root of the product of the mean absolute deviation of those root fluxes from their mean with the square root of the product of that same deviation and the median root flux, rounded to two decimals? 0.20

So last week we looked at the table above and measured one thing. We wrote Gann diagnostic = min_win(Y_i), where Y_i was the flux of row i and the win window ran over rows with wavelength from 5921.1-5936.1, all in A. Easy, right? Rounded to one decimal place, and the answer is 16.4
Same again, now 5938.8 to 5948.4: 17.5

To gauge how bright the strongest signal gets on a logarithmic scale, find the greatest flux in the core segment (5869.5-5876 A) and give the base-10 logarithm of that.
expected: 1.27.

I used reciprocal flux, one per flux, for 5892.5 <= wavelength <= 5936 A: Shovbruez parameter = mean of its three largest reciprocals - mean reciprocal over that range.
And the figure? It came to 0.0042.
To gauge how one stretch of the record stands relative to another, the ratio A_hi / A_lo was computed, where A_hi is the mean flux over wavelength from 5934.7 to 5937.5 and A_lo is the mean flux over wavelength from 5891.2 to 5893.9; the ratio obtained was 0.99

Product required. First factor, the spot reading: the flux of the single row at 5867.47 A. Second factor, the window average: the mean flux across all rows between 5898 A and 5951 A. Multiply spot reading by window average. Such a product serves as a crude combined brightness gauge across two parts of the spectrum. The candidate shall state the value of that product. 307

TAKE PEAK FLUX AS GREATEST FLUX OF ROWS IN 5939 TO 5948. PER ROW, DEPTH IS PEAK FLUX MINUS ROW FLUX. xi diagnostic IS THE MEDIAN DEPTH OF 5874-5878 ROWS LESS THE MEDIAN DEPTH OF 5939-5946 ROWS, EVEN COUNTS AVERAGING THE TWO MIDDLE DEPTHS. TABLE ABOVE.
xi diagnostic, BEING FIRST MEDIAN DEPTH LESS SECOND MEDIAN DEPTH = 0.4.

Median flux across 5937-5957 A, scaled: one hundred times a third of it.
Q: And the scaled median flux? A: 592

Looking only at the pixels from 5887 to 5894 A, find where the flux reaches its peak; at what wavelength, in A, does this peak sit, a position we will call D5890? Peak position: 5893.20 A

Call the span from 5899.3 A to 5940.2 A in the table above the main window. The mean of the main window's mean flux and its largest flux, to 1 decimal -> 17.7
